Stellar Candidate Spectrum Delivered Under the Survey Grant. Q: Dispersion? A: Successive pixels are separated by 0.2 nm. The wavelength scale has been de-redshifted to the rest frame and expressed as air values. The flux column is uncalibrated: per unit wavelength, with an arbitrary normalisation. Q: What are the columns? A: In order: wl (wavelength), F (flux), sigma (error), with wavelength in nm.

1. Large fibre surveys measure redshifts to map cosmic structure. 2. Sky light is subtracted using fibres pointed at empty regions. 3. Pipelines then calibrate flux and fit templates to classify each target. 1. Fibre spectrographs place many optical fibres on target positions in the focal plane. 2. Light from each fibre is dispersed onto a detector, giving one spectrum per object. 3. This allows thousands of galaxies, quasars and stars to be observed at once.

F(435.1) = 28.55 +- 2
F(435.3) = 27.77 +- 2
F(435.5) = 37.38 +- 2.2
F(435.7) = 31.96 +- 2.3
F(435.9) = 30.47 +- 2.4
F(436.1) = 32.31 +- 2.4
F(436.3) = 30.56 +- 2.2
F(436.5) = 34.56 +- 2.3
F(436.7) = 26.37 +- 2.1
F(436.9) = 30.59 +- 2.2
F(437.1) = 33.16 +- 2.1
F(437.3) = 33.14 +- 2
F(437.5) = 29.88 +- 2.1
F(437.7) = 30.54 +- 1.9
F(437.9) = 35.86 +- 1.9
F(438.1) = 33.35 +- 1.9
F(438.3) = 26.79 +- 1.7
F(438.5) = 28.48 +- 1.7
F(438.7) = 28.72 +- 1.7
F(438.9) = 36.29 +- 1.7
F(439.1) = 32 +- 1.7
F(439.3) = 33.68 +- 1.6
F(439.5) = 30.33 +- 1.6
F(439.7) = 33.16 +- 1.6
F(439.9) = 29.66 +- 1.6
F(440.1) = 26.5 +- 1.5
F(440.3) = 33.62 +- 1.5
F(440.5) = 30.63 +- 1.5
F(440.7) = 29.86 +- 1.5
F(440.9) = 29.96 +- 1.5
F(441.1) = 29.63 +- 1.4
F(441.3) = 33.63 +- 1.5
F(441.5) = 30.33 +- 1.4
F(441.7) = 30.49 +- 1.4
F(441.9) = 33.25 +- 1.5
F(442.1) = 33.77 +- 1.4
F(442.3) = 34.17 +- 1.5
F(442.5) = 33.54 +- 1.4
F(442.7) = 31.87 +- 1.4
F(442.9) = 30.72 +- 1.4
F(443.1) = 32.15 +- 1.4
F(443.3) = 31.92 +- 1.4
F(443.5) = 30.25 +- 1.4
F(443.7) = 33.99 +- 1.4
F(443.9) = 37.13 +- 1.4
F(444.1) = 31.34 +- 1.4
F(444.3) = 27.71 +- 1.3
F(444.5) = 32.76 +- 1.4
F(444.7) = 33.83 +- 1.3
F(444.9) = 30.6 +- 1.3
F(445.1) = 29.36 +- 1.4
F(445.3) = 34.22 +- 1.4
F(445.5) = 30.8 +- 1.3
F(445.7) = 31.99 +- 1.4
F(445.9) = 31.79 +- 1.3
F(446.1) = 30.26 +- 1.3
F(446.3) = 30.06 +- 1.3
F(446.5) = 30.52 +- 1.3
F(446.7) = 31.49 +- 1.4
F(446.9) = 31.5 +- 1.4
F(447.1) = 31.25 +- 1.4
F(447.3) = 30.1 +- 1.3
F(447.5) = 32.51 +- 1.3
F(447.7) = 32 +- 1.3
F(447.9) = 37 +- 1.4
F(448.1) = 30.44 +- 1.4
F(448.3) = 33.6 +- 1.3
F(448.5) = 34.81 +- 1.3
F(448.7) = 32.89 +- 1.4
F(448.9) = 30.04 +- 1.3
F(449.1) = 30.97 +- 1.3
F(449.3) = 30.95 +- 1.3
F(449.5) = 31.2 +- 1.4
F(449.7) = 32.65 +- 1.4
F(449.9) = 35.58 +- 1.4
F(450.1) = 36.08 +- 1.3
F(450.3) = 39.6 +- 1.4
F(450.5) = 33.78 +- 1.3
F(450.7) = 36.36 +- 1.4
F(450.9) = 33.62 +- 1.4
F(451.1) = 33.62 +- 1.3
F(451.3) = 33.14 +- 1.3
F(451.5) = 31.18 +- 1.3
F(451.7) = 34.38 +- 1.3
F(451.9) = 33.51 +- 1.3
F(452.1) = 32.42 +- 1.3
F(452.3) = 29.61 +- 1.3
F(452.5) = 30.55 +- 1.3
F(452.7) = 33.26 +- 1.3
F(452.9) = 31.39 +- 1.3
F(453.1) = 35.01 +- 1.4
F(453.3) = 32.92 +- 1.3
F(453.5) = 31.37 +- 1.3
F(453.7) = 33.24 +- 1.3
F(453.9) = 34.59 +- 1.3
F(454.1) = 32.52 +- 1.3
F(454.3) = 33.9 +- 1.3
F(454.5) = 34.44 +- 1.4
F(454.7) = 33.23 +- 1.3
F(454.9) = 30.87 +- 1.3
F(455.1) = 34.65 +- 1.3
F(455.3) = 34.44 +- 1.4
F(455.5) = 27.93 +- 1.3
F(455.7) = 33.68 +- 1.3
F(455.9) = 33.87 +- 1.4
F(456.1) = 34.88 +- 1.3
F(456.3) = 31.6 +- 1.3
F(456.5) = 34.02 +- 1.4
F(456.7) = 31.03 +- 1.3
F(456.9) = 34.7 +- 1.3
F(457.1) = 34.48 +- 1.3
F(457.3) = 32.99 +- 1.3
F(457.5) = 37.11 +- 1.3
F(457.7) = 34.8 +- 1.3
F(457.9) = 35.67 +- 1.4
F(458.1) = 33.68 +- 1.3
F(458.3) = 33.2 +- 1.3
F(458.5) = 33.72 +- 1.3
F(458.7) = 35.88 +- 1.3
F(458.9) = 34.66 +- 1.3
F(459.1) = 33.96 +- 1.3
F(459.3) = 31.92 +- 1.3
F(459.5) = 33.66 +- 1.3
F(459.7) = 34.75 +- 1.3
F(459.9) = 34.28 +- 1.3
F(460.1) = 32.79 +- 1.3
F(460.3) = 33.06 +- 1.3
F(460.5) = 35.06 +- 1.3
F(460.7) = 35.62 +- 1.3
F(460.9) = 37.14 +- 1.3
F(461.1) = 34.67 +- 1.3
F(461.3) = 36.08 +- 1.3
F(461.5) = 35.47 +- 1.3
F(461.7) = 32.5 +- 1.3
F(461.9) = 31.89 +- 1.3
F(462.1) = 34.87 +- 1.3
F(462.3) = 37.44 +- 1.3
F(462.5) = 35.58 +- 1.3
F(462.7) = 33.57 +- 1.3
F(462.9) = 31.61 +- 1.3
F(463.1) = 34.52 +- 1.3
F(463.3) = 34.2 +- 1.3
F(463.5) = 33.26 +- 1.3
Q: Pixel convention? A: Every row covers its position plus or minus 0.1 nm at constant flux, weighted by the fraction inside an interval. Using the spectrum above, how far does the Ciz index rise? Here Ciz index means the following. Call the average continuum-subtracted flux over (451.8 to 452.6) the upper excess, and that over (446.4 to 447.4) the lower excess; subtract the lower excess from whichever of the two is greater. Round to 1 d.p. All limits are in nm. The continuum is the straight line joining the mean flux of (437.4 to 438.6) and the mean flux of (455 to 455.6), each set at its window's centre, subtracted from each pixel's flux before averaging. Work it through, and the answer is 0.1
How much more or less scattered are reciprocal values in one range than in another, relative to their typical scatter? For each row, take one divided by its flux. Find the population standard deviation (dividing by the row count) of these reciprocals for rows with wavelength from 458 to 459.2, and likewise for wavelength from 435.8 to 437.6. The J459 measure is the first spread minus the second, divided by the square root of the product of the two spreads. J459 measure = -1.3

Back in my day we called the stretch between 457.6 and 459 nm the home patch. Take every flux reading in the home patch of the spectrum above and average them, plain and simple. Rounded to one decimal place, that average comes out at 34.5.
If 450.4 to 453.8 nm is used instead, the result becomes 32.9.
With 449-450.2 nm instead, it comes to 32.9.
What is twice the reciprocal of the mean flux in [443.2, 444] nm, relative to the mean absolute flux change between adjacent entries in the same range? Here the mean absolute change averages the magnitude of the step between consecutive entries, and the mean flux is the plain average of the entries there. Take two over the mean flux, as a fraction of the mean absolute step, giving 0.021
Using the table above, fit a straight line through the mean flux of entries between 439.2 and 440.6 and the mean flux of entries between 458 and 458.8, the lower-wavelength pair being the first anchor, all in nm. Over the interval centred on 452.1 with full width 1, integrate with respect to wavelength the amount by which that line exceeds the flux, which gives 1.0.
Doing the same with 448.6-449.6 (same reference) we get 1.4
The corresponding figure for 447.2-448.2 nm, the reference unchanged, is 0.0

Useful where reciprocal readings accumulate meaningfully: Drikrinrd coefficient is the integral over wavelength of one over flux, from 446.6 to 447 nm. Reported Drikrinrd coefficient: 0.0127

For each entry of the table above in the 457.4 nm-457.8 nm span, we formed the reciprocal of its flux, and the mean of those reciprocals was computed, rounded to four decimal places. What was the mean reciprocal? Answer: 0.0278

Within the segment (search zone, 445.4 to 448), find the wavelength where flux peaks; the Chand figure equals 447.9 nm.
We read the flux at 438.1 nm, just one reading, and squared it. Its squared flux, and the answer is 1112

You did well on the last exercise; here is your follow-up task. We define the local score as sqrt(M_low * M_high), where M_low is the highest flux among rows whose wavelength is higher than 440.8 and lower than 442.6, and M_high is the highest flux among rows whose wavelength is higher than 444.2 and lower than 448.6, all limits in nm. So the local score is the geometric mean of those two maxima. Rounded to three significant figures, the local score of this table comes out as 35.6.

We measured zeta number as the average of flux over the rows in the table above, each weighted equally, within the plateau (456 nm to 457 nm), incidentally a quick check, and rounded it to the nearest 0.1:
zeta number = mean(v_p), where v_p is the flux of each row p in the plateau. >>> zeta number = 33.2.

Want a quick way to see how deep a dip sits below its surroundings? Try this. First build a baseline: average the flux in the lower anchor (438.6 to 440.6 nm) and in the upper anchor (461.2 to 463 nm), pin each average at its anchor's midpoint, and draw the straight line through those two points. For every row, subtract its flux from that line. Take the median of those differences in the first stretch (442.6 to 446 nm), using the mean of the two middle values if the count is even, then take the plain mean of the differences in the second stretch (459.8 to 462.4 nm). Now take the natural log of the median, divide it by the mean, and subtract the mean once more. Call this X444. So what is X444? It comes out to 3.4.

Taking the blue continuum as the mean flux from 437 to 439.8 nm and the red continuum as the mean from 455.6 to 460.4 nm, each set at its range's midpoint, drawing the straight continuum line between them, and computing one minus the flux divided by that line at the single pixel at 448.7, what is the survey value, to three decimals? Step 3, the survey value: 0.001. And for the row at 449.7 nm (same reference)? 0.012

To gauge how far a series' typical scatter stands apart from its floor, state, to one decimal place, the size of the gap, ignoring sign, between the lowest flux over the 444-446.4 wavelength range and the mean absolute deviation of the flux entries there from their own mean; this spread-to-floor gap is 26.3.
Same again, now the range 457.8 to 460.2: 31.1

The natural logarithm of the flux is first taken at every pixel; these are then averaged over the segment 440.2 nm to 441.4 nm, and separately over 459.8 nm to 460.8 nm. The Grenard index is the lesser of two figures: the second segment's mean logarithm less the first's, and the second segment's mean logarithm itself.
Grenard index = 0.091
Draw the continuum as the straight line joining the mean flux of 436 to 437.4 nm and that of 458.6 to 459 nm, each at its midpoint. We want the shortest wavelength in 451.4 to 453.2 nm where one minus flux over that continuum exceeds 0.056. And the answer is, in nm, 451.5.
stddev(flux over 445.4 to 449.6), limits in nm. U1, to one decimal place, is 1.7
